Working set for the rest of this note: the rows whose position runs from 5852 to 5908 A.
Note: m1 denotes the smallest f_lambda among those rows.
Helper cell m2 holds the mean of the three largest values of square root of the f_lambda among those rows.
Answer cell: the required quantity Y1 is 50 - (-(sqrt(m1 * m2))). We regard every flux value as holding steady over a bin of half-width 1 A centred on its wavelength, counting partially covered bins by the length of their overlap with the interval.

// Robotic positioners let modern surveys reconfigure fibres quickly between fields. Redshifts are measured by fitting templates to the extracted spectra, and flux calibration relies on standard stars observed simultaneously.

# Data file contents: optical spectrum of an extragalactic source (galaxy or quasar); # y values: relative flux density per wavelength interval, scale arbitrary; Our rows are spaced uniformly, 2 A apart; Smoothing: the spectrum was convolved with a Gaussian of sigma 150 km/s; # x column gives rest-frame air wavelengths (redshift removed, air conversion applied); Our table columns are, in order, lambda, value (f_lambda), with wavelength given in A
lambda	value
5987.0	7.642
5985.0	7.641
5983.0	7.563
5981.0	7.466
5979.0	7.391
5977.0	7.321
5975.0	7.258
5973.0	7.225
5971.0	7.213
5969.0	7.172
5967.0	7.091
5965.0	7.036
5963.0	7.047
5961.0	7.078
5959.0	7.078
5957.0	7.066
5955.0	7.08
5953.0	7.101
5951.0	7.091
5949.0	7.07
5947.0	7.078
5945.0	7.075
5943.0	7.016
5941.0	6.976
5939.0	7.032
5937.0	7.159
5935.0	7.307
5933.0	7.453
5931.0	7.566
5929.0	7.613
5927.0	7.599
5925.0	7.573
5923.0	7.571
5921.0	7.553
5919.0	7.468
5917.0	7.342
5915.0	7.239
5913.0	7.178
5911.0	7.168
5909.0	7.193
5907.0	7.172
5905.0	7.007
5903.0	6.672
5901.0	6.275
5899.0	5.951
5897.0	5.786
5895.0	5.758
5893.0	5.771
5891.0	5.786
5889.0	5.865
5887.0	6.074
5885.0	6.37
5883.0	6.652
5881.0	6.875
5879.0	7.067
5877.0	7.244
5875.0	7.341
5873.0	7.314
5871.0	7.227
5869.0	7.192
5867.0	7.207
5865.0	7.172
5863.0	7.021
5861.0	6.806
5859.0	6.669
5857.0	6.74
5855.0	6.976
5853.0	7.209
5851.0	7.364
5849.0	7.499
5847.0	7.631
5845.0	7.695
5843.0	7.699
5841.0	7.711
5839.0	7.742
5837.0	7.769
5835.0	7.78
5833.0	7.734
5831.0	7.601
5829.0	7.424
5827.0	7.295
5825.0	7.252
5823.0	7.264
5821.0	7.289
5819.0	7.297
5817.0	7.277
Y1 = 53.9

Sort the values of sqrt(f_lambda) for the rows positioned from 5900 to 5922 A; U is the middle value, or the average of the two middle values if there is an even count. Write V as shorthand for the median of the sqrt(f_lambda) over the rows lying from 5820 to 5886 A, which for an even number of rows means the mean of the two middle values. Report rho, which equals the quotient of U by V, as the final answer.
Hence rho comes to 0.99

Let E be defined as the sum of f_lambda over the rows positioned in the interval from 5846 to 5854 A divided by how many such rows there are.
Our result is 7.4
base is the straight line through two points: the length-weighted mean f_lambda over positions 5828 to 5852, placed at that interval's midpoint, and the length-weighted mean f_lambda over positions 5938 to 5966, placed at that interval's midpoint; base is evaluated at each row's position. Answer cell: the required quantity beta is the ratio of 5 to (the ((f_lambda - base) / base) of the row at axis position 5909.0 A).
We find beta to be -414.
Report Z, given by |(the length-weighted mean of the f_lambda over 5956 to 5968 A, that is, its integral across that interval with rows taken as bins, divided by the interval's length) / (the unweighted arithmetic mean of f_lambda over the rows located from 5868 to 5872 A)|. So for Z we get 0.98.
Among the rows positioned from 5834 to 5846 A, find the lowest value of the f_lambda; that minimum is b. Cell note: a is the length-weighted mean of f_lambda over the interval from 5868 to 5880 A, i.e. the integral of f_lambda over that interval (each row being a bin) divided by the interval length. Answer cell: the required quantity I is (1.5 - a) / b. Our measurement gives -0.745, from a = 7.23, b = 7.695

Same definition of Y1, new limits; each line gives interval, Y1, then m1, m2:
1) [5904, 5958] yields 54.4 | 6.976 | 2.76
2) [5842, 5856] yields 54.4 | 6.976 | 2.77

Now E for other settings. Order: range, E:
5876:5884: 7.0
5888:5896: 5.8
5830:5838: 7.7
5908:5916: 7.2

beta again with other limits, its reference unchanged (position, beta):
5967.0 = 318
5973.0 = 127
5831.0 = -463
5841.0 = 485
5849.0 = -413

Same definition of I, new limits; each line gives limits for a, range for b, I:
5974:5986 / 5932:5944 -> -0.851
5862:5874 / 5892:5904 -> -0.988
